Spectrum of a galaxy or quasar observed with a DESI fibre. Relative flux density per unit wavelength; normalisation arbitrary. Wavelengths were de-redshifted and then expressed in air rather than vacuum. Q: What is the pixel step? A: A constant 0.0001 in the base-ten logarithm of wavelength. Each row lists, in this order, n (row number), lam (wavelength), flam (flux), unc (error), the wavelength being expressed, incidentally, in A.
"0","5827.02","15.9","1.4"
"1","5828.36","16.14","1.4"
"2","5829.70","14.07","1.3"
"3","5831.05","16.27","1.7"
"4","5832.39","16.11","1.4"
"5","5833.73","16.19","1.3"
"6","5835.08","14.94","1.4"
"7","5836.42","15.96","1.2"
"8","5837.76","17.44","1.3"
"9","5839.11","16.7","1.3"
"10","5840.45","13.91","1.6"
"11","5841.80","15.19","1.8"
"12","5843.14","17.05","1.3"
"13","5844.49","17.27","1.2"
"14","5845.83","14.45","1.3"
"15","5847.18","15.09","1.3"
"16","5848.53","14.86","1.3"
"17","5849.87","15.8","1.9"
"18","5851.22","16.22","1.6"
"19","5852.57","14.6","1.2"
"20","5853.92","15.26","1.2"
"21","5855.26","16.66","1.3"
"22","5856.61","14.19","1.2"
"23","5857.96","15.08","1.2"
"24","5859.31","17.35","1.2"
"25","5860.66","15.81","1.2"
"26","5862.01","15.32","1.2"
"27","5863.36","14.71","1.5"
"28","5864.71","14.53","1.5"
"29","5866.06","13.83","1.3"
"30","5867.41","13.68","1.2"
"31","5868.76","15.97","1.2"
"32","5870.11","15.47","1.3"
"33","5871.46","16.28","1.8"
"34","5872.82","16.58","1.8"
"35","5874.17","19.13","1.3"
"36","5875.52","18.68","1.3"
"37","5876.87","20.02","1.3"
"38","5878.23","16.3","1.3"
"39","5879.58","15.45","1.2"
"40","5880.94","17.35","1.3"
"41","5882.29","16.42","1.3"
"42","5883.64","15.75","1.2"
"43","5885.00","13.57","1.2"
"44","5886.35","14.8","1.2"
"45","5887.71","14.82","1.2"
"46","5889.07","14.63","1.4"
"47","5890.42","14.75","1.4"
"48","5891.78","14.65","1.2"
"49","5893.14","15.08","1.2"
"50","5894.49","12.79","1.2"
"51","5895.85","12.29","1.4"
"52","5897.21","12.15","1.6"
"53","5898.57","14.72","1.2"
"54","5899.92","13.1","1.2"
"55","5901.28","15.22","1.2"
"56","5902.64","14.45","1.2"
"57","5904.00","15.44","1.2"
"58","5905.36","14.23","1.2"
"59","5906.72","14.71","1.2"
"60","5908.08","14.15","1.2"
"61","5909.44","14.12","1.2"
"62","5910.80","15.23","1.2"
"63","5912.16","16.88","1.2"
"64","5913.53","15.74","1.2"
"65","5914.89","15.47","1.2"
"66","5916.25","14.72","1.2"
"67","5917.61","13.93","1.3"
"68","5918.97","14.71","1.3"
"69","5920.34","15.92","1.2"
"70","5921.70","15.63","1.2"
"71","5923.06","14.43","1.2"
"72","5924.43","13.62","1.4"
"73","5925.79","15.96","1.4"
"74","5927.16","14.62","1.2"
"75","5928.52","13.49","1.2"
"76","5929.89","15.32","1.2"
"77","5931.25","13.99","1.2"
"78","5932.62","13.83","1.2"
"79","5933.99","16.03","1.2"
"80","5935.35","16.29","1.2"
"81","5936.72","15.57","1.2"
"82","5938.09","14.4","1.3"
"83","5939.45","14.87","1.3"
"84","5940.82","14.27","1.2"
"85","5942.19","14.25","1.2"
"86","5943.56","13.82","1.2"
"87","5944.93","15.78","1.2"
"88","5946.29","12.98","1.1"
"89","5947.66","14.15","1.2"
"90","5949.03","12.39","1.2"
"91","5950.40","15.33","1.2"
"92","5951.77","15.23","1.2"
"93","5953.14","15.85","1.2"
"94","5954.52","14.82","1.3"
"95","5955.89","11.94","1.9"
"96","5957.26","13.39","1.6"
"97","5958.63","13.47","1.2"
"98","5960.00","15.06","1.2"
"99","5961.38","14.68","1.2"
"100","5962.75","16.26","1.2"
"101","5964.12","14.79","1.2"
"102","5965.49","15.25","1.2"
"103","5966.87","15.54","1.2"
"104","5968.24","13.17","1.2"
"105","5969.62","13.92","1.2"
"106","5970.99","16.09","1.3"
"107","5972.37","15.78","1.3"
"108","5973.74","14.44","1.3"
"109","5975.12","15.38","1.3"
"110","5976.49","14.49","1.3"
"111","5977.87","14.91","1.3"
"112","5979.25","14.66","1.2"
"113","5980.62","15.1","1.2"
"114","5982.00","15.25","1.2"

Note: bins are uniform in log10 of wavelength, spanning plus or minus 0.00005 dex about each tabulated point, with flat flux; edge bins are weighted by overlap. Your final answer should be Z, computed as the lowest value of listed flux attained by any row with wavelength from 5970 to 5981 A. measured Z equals 14.44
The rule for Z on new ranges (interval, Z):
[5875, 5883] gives 15.45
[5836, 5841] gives 13.91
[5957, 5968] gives 13.39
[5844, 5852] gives 14.45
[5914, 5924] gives 13.93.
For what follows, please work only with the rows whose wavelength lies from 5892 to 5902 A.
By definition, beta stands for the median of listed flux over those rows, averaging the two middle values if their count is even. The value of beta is 13.1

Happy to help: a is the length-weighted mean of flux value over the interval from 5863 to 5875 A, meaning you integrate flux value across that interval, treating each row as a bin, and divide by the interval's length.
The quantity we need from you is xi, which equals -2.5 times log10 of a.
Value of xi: -2.99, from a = 15.6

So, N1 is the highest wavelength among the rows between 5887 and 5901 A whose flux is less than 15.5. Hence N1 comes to 5899.92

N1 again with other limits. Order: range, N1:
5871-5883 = 5879.58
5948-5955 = 5954.52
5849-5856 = 5853.92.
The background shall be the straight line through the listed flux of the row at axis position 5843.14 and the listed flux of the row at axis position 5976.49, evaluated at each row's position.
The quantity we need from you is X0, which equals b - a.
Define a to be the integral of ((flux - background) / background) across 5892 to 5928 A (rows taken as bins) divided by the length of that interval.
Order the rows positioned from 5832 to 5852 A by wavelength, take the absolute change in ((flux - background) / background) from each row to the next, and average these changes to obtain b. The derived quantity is 0.141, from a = -0.074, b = 0.066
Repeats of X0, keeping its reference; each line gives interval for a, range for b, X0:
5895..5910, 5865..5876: 0.179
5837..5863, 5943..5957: 0.186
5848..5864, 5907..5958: 0.152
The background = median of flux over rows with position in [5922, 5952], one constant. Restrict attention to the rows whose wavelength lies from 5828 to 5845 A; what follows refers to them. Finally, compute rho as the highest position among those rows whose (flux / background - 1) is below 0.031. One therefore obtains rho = 5840.45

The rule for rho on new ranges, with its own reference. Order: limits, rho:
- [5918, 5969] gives 5968.24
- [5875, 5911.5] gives 5909.44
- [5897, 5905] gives 5902.64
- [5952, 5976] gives 5973.74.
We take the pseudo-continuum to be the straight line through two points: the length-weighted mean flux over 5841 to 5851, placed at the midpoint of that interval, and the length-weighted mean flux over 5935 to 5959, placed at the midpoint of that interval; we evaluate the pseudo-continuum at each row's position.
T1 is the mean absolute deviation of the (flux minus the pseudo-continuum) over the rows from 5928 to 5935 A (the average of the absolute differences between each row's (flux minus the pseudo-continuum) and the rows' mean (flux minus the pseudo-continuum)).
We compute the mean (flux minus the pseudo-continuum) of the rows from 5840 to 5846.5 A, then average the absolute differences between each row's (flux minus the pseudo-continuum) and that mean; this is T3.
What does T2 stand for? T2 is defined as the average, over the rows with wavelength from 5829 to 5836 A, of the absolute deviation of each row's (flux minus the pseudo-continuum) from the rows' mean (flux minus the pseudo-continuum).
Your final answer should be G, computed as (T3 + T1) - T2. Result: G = 1.4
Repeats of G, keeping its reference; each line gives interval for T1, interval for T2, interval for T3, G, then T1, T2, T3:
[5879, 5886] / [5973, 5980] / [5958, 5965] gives 1.3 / 0.96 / 0.30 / 0.65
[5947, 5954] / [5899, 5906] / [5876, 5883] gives 1.7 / 1.08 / 0.67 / 1.25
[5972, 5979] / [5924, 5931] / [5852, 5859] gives 0.2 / 0.45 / 0.84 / 0.63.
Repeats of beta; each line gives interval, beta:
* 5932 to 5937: 15.8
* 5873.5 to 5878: 19.1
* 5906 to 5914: 15.0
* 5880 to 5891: 14.8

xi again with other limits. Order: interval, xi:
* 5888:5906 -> -2.88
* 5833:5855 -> -2.99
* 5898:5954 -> -2.92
